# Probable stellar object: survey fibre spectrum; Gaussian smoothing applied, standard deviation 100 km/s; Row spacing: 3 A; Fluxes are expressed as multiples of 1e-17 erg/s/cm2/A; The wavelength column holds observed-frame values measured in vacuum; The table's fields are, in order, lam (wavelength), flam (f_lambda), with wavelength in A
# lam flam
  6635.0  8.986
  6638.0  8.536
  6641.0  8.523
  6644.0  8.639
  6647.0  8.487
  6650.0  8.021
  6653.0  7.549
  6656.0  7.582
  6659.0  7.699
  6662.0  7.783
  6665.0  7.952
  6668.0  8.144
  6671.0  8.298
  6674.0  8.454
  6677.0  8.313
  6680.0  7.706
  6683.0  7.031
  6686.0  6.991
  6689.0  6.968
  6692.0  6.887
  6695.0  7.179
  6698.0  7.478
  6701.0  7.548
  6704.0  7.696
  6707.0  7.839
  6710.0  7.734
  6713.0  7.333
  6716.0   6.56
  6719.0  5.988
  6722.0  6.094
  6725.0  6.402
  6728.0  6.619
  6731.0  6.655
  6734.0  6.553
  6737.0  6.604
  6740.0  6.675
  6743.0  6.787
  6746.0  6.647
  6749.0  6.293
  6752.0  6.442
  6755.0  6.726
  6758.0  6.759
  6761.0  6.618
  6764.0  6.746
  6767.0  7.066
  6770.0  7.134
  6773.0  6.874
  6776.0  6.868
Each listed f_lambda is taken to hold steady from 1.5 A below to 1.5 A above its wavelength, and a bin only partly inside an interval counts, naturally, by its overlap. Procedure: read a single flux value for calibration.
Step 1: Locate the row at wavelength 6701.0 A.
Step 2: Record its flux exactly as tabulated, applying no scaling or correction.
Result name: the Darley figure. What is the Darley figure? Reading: 7.548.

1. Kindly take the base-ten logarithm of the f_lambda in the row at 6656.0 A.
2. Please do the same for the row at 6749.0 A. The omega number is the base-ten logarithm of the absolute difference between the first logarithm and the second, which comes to -1.09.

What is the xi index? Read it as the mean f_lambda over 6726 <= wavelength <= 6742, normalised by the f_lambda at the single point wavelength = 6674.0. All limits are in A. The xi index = 0.78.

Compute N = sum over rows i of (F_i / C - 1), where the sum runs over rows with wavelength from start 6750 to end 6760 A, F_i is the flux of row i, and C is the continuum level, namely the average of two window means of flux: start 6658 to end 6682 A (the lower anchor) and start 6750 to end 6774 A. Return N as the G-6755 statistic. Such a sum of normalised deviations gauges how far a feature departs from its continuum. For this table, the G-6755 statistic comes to -0.3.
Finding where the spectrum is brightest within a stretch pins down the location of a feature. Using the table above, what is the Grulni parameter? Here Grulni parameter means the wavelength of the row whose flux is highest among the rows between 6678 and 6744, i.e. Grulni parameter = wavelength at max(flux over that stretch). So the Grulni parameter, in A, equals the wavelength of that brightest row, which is 6707.0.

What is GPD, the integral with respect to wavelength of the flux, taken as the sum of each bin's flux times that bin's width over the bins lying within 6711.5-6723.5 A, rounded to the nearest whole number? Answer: 78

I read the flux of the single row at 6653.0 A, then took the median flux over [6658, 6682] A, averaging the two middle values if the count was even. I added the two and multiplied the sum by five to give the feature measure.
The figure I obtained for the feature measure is 78.0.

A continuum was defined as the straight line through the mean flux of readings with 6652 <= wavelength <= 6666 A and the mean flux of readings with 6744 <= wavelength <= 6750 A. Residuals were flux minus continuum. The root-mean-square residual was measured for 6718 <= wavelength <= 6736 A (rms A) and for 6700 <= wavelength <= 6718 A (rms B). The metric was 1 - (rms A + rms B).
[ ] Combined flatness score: -0.08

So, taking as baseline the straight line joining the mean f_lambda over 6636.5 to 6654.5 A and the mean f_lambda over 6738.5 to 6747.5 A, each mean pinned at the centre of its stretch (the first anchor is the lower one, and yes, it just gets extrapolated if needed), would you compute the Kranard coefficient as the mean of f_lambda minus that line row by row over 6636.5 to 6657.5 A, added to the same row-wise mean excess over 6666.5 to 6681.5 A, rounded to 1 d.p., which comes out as 0.3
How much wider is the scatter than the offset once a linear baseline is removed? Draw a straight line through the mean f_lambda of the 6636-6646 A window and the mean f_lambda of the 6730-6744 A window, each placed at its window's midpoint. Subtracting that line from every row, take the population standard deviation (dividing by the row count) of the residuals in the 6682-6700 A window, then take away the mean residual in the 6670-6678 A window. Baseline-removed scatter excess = -0.17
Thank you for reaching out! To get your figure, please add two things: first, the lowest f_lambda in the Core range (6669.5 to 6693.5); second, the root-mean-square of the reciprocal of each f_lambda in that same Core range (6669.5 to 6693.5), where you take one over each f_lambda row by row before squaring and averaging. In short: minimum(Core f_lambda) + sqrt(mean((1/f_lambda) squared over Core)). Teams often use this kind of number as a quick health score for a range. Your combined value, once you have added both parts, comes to 7.0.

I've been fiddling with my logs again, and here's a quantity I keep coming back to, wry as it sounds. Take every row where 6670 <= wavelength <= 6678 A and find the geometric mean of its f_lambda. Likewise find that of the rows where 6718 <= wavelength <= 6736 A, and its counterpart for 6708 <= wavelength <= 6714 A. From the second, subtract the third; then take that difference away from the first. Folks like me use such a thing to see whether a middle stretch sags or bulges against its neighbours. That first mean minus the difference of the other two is 9.5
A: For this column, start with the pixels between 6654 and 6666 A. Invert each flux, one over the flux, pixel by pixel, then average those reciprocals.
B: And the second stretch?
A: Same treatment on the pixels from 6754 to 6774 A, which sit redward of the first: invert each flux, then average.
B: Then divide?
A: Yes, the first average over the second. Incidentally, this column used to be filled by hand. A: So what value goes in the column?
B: 0.88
